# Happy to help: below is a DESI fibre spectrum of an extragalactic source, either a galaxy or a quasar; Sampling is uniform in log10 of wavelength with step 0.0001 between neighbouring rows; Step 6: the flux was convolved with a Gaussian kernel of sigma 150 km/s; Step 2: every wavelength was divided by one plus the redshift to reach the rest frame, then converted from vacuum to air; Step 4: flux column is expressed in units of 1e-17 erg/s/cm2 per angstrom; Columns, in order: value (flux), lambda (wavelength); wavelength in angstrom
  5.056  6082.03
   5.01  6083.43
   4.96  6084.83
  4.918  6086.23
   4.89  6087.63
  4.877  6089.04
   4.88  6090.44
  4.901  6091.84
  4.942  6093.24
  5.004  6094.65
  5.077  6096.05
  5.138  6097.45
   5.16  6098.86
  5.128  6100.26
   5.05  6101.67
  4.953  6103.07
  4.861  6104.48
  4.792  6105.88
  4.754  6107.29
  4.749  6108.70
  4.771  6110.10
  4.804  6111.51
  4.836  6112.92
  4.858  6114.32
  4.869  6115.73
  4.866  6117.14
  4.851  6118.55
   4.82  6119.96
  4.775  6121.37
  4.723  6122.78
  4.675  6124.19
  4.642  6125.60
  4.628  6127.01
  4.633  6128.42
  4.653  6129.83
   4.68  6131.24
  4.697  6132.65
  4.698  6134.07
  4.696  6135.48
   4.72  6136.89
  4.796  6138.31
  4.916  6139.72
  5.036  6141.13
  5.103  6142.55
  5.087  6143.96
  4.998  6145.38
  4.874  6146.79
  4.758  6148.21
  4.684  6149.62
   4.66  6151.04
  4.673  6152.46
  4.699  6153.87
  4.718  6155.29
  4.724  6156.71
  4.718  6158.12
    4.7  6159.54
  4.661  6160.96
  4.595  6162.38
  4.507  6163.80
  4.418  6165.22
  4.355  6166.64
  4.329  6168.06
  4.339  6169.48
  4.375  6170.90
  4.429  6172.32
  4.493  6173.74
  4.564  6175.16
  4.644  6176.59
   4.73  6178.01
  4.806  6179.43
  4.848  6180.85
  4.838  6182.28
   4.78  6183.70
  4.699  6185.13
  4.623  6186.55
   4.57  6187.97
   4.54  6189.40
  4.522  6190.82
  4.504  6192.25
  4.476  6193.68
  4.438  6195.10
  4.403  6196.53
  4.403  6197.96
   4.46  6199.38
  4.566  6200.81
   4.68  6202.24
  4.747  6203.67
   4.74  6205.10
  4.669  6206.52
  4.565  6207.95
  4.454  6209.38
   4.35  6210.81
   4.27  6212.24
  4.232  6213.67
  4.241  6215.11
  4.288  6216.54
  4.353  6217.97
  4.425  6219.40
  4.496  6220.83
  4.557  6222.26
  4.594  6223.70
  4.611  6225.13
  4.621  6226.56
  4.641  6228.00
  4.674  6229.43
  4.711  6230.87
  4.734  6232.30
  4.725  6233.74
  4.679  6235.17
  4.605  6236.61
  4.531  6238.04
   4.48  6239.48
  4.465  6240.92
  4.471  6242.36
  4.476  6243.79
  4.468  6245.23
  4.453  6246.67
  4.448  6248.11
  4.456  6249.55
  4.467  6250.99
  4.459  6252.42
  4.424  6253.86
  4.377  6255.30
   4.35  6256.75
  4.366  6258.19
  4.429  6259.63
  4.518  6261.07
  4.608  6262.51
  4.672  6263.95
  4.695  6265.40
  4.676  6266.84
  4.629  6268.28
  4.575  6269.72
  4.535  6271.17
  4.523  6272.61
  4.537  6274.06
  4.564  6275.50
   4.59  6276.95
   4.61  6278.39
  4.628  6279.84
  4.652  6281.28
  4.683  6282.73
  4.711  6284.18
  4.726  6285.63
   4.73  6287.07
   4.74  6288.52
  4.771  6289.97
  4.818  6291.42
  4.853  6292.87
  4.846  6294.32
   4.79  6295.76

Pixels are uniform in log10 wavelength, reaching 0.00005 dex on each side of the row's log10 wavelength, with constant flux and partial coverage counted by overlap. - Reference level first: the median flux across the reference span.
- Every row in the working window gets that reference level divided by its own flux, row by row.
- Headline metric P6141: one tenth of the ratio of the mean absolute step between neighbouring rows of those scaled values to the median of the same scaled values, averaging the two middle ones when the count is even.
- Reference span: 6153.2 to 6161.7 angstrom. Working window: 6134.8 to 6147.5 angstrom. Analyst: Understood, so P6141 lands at 0.0016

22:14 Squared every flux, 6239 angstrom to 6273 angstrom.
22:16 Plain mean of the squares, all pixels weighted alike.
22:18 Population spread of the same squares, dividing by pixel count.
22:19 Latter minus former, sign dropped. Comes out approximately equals 19.4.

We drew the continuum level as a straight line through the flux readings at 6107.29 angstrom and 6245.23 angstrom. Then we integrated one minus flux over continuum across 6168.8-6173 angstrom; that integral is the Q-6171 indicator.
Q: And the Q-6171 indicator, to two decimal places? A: 0.22 angstrom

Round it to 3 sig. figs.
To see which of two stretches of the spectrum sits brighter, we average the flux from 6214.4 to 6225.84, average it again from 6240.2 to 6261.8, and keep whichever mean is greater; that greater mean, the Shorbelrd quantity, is 4.45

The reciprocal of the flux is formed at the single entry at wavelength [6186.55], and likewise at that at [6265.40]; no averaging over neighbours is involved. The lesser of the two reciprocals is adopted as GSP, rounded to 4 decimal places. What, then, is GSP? 0.2130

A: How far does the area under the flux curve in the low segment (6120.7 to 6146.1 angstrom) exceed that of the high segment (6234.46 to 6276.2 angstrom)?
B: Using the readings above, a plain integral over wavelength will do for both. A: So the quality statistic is -67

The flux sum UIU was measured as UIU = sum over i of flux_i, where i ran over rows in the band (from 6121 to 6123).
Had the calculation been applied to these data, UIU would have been 9.5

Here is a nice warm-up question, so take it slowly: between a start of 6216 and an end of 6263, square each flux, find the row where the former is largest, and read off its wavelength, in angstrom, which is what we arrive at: 6232.30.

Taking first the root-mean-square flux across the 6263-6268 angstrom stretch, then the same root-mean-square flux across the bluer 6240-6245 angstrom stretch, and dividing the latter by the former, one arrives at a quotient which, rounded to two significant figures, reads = 0.96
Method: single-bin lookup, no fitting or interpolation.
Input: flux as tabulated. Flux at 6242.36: 4.471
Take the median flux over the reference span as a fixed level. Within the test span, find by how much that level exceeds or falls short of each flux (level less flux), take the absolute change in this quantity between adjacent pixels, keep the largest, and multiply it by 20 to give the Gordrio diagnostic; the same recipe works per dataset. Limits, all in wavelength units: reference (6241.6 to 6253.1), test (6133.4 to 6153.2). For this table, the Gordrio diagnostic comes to 2.5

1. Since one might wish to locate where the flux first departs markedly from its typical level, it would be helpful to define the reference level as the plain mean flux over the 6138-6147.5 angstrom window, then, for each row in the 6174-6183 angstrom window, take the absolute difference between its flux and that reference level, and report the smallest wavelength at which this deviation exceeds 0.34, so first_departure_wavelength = 6175.16 angstrom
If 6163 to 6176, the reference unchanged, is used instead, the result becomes 6163.80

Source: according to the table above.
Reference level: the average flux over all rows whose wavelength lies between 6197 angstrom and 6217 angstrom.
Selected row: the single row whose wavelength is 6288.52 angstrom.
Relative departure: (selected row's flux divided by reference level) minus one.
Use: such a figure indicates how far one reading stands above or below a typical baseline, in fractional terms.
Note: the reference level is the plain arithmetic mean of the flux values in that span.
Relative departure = 0.059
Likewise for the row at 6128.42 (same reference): 0.035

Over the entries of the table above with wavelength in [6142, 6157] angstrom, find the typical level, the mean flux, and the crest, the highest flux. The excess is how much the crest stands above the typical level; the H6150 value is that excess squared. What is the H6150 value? 0.08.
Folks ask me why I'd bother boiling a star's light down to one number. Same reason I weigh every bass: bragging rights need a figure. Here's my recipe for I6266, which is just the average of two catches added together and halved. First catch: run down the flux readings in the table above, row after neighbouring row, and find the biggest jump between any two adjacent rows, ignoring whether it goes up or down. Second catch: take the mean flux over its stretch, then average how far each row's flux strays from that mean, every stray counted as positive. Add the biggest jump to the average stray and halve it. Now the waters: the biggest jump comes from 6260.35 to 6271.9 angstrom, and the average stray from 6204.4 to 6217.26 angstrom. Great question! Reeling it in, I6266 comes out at 0.127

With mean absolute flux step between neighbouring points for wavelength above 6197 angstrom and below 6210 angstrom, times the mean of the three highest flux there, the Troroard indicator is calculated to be 0.38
